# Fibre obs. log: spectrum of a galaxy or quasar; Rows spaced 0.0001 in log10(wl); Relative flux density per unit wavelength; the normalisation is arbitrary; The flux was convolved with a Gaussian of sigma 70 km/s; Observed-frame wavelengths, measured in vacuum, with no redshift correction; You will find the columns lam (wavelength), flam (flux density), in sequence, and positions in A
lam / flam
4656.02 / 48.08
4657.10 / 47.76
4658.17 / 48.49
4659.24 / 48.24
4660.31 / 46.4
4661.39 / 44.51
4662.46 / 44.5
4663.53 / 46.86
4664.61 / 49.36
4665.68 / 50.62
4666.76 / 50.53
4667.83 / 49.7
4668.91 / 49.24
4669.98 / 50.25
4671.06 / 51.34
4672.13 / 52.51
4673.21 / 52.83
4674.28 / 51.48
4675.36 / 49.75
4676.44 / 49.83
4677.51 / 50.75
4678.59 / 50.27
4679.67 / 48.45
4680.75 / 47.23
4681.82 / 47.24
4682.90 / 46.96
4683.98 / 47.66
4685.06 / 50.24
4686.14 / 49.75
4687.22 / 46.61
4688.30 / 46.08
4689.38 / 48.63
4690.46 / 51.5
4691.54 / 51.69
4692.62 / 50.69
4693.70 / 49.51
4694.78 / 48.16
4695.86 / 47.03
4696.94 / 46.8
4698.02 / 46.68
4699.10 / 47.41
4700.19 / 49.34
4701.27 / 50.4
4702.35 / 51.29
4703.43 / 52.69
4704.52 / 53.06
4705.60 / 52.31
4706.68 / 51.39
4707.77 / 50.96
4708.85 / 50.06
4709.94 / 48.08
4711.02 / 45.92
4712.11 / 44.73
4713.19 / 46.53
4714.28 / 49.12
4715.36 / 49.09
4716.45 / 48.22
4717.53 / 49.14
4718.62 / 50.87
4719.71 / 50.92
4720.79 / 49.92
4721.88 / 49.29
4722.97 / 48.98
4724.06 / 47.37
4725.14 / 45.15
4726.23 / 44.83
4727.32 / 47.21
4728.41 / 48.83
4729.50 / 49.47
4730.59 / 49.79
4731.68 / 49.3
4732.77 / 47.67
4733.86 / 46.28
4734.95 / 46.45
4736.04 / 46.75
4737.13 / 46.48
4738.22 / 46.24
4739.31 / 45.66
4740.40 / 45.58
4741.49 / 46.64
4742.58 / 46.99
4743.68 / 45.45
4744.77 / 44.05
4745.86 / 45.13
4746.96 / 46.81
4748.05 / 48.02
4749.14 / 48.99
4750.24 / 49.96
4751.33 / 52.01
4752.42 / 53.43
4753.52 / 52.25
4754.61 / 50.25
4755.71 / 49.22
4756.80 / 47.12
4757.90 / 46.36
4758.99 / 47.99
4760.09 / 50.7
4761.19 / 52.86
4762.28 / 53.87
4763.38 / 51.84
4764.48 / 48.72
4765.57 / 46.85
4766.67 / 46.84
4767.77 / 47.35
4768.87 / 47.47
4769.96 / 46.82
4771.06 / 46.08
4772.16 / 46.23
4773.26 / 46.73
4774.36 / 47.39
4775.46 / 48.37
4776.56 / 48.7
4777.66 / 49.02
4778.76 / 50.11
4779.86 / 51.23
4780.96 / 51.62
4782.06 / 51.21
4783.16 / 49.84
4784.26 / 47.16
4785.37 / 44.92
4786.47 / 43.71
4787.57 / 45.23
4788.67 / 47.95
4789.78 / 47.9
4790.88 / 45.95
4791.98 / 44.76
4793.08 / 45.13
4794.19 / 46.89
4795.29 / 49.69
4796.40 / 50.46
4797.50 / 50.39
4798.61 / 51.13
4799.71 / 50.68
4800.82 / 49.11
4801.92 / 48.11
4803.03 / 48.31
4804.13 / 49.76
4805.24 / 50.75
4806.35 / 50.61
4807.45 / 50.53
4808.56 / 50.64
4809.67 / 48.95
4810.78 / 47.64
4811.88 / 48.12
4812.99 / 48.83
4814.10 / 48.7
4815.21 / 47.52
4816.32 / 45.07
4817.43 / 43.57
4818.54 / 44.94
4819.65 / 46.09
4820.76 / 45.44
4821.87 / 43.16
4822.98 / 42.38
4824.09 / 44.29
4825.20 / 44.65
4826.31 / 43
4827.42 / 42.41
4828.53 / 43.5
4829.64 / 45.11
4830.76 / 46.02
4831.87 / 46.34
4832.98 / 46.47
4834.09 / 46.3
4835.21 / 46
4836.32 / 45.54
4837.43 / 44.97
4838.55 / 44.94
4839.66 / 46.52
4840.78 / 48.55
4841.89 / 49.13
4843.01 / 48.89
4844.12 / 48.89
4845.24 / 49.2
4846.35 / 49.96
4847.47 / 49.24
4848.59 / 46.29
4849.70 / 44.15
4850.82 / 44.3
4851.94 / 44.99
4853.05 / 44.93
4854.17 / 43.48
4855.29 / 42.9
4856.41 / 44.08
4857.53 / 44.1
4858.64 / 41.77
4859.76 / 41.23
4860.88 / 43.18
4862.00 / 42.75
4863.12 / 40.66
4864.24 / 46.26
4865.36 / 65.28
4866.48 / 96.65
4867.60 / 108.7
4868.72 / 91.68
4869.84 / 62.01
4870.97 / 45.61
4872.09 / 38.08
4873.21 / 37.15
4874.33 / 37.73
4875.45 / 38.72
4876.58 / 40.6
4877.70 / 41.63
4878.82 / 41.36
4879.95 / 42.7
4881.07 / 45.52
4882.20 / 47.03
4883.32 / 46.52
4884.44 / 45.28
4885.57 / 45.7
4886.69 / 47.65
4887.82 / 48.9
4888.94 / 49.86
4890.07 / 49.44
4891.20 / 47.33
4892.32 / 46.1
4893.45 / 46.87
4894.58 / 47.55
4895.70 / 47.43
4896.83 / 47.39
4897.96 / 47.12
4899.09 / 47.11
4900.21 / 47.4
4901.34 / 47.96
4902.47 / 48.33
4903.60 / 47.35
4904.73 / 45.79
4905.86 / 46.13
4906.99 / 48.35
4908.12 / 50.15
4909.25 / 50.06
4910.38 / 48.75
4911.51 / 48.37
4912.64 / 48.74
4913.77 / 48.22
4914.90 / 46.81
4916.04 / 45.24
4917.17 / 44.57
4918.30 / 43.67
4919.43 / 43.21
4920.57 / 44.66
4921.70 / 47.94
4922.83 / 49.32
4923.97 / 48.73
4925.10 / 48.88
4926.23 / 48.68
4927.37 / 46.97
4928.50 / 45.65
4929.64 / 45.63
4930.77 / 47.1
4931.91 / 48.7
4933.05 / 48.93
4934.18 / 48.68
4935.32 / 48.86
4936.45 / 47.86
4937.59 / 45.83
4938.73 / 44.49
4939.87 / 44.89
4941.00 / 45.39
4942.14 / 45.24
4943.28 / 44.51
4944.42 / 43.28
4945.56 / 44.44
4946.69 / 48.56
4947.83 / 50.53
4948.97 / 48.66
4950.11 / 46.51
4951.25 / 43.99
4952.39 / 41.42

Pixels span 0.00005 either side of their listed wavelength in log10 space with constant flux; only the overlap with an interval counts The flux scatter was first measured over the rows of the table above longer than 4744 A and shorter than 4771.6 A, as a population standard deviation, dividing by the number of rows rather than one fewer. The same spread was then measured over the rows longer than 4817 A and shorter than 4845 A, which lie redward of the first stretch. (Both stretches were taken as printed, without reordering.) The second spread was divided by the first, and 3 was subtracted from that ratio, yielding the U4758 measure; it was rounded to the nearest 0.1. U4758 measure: -2.3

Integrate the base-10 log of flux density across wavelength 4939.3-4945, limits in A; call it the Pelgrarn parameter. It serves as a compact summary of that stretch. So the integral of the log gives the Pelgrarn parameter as 9.4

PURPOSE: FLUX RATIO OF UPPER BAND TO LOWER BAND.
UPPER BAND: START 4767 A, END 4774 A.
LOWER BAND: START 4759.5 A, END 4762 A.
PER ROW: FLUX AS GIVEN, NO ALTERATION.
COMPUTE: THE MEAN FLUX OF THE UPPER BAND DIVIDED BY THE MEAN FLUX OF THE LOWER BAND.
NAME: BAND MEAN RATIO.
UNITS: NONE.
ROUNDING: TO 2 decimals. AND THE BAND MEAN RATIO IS 0.90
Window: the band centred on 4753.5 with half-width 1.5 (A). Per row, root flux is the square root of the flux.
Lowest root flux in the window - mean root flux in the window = -0.12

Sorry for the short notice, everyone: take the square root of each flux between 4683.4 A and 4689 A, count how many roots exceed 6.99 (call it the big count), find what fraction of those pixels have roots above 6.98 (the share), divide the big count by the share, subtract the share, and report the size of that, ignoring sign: 4.6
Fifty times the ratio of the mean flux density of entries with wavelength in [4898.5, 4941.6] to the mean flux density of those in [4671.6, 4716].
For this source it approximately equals 47.9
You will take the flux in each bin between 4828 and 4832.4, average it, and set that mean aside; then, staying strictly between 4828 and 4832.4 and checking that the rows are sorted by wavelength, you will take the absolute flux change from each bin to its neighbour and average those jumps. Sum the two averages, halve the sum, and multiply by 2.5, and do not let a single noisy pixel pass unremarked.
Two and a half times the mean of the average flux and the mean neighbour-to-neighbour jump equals 58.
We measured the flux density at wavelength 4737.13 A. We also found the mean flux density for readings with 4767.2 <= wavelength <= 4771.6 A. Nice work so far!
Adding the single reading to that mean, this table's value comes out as 93.4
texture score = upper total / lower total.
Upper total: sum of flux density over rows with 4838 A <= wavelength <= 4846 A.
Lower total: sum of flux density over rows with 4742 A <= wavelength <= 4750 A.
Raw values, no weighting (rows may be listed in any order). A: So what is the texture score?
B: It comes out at 1.03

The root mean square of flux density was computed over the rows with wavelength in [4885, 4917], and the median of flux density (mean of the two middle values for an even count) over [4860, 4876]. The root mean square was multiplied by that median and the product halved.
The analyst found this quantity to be 1060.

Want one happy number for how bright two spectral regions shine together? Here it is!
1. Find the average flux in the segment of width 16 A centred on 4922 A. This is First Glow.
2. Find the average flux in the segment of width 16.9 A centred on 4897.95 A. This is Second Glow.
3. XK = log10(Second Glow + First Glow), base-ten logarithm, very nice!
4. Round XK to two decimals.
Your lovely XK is 1.97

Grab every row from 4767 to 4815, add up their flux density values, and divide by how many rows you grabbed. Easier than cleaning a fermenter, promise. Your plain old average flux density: 48.4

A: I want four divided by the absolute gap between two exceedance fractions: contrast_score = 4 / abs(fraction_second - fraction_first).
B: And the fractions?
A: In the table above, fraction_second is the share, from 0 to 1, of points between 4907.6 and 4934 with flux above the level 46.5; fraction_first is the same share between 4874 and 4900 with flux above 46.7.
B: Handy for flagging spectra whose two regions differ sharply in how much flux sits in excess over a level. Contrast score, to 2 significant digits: 23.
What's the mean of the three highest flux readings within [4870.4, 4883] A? 46.1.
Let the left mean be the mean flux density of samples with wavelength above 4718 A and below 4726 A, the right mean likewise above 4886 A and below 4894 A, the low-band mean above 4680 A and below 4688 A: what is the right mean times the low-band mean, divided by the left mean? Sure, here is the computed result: 47.1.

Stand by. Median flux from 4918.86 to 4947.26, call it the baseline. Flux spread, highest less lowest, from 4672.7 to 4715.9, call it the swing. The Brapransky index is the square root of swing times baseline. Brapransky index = 19.8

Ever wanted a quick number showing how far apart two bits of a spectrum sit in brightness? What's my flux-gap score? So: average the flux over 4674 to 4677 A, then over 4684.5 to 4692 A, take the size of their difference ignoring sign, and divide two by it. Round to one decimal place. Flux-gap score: 1.8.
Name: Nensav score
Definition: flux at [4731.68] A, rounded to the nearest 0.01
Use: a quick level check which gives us 49.30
